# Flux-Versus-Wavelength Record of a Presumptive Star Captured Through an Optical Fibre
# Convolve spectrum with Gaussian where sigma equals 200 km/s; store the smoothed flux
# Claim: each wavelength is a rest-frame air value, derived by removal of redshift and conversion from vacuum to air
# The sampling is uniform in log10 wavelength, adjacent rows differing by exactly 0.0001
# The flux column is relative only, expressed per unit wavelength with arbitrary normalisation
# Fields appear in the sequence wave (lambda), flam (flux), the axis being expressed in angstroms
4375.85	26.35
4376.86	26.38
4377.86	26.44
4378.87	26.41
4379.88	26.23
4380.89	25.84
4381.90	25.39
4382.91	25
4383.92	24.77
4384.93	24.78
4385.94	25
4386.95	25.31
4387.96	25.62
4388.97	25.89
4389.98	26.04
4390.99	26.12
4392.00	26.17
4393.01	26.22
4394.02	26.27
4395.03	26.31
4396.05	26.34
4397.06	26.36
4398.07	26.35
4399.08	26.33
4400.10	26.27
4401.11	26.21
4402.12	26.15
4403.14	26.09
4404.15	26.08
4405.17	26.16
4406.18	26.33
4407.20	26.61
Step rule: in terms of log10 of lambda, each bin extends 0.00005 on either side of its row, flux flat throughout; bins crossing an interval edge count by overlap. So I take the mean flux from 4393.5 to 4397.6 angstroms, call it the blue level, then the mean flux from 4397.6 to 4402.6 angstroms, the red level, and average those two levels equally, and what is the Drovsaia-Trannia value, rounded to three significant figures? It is 26.3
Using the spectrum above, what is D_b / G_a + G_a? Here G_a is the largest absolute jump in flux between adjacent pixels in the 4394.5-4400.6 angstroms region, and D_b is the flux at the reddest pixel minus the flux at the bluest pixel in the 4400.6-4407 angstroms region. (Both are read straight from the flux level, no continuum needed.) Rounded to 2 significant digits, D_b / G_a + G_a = 2.1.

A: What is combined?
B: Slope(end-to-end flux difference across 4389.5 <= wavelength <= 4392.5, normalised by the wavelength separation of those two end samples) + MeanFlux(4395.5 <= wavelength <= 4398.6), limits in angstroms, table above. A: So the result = 26.41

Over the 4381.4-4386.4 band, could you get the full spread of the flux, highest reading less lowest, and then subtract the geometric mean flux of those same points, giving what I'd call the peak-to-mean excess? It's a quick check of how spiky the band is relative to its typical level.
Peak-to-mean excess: -24.4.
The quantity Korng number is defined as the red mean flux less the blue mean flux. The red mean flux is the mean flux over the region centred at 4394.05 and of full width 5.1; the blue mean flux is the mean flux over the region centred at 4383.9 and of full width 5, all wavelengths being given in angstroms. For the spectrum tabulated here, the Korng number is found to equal 1.3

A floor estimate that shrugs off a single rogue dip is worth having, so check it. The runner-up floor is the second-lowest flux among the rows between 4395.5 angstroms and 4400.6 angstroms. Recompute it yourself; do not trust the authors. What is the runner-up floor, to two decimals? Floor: 26.33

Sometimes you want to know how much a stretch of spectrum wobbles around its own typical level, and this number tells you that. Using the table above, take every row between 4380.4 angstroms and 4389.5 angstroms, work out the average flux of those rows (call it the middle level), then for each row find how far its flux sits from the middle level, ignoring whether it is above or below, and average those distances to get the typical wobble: 0.357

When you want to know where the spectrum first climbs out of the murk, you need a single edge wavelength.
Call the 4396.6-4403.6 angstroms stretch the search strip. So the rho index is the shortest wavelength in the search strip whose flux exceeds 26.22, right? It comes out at 4397.06 angstroms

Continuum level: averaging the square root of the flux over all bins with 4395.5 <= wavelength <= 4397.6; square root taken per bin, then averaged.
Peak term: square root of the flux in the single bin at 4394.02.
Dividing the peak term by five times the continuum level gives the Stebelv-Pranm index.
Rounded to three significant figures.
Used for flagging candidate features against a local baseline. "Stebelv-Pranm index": 0.200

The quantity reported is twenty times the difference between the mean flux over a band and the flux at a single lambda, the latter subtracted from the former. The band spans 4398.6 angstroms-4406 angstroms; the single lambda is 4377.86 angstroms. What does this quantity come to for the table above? -5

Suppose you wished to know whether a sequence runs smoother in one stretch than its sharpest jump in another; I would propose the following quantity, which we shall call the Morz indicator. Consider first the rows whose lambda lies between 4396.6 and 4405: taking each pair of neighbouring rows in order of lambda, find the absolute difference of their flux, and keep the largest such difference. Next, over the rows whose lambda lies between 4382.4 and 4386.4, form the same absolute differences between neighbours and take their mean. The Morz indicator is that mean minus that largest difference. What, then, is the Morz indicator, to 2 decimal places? 0.09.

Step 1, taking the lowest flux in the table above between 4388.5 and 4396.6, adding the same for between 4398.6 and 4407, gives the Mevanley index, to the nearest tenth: 52.0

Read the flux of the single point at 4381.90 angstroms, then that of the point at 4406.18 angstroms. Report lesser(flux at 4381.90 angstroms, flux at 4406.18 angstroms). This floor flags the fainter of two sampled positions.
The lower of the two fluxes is 25.4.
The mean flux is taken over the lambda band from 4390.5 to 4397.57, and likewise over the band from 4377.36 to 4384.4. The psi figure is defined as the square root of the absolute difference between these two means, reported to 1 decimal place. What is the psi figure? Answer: 0.7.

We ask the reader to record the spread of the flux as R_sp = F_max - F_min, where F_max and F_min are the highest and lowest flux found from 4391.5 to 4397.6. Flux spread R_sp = 0.19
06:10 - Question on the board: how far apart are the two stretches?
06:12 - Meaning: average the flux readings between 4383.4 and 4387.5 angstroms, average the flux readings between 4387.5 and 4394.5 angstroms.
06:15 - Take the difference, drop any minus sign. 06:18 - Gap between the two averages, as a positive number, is 1.1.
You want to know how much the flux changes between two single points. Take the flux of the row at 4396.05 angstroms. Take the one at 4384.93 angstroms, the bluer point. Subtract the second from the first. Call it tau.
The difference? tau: 1.6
